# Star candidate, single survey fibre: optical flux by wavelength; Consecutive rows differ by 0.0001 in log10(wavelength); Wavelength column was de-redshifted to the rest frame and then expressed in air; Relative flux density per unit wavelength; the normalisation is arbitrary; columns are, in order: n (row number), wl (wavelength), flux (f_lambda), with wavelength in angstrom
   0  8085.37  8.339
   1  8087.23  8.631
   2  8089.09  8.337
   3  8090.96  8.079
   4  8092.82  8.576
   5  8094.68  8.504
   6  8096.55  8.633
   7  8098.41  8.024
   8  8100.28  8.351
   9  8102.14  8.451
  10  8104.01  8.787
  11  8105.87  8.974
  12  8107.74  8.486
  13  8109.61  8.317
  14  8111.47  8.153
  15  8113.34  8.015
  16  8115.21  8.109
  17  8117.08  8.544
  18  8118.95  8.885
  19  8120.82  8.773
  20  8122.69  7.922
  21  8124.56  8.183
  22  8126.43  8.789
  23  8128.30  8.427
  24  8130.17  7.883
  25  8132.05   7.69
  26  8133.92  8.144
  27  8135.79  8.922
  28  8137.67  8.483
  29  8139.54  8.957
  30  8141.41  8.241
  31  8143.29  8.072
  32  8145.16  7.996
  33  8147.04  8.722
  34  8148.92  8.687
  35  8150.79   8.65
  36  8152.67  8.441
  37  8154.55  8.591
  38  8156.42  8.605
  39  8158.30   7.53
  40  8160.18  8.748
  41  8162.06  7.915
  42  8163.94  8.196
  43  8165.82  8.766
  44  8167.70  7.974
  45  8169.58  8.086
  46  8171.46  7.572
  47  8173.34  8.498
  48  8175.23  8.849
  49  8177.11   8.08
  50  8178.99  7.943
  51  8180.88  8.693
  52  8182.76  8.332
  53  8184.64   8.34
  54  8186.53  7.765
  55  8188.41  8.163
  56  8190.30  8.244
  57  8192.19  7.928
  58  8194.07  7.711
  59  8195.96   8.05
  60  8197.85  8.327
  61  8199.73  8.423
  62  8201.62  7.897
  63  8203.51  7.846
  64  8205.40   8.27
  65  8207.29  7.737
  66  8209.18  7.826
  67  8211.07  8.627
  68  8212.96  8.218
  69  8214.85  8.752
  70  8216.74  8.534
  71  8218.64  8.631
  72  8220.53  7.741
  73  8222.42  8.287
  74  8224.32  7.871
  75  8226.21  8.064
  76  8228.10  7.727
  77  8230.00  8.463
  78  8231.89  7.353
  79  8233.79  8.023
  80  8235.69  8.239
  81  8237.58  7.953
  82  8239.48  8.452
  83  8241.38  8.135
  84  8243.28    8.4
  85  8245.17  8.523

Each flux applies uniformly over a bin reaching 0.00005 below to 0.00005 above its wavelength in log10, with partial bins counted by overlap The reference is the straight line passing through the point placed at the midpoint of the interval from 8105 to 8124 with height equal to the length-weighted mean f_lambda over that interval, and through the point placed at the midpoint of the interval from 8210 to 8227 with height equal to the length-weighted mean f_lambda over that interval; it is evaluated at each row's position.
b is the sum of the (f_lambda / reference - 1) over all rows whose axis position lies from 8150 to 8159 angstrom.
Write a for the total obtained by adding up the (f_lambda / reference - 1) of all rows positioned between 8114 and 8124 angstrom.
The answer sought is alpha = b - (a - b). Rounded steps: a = 0.02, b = 0.00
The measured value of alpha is 0.0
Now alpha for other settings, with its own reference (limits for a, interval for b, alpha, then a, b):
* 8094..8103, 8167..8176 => -0.2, -0.02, -0.09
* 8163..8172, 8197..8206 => -0.1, -0.14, -0.10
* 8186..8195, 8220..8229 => -0.2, -0.22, -0.22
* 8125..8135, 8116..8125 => 0.2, -0.12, 0.03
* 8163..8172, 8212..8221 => 0.2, -0.14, 0.04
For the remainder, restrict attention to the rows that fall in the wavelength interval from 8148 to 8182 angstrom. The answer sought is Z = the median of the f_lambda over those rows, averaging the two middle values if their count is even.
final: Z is 8.47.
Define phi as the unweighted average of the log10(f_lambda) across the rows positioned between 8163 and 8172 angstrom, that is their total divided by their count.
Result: 0.909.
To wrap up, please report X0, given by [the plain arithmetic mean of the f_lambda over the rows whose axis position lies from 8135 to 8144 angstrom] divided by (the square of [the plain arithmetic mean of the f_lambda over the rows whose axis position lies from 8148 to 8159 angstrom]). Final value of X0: 0.120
